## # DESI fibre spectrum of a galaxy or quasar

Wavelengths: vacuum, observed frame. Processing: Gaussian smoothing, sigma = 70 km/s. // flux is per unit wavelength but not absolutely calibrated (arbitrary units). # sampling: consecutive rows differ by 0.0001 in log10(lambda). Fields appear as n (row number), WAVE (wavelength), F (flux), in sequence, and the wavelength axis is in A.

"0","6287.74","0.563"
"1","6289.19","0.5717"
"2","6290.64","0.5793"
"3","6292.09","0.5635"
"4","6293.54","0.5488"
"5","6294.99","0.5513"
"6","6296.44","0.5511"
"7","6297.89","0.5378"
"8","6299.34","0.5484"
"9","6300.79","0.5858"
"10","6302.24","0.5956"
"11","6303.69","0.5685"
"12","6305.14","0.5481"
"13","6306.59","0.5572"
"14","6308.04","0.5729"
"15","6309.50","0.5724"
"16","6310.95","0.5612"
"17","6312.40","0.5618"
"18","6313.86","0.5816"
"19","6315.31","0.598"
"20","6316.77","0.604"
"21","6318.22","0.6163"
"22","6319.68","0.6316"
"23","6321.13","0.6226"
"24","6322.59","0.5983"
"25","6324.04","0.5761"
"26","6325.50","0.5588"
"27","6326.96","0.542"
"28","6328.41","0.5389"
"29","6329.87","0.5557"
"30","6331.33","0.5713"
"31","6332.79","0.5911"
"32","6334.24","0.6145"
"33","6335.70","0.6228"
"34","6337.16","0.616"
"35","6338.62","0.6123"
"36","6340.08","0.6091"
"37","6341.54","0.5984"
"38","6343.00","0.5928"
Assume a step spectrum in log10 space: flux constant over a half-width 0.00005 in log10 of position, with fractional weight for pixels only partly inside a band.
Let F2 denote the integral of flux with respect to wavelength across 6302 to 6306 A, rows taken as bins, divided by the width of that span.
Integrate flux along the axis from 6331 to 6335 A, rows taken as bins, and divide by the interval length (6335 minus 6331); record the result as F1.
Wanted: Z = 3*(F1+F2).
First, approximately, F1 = 0.595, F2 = 0.568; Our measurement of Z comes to 3.49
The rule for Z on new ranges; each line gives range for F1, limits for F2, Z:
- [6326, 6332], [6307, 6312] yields 3.36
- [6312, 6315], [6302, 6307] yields 3.43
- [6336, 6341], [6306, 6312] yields 3.54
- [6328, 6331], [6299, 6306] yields 3.36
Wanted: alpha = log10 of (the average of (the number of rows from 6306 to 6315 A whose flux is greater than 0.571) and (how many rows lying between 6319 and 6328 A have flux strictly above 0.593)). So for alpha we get 0.48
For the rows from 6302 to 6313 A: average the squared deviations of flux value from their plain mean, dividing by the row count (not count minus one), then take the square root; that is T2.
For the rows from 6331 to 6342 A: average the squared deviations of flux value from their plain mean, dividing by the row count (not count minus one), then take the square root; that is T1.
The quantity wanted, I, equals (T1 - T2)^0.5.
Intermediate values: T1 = 0.016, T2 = 0.013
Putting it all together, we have 0.05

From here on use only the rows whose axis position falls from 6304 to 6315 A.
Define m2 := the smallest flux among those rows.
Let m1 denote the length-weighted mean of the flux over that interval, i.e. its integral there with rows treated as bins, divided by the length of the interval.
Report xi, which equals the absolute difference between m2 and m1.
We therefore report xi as 0.018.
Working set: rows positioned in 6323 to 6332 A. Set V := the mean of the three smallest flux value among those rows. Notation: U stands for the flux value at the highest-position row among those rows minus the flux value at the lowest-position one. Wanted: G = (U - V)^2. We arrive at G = 0.30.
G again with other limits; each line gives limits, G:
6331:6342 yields 0.31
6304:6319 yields 0.24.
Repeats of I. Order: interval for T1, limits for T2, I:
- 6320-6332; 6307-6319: 0.09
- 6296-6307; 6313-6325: 0.03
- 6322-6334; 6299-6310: 0.07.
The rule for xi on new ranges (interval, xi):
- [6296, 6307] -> 0.025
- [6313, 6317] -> 0.010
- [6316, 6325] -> 0.031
